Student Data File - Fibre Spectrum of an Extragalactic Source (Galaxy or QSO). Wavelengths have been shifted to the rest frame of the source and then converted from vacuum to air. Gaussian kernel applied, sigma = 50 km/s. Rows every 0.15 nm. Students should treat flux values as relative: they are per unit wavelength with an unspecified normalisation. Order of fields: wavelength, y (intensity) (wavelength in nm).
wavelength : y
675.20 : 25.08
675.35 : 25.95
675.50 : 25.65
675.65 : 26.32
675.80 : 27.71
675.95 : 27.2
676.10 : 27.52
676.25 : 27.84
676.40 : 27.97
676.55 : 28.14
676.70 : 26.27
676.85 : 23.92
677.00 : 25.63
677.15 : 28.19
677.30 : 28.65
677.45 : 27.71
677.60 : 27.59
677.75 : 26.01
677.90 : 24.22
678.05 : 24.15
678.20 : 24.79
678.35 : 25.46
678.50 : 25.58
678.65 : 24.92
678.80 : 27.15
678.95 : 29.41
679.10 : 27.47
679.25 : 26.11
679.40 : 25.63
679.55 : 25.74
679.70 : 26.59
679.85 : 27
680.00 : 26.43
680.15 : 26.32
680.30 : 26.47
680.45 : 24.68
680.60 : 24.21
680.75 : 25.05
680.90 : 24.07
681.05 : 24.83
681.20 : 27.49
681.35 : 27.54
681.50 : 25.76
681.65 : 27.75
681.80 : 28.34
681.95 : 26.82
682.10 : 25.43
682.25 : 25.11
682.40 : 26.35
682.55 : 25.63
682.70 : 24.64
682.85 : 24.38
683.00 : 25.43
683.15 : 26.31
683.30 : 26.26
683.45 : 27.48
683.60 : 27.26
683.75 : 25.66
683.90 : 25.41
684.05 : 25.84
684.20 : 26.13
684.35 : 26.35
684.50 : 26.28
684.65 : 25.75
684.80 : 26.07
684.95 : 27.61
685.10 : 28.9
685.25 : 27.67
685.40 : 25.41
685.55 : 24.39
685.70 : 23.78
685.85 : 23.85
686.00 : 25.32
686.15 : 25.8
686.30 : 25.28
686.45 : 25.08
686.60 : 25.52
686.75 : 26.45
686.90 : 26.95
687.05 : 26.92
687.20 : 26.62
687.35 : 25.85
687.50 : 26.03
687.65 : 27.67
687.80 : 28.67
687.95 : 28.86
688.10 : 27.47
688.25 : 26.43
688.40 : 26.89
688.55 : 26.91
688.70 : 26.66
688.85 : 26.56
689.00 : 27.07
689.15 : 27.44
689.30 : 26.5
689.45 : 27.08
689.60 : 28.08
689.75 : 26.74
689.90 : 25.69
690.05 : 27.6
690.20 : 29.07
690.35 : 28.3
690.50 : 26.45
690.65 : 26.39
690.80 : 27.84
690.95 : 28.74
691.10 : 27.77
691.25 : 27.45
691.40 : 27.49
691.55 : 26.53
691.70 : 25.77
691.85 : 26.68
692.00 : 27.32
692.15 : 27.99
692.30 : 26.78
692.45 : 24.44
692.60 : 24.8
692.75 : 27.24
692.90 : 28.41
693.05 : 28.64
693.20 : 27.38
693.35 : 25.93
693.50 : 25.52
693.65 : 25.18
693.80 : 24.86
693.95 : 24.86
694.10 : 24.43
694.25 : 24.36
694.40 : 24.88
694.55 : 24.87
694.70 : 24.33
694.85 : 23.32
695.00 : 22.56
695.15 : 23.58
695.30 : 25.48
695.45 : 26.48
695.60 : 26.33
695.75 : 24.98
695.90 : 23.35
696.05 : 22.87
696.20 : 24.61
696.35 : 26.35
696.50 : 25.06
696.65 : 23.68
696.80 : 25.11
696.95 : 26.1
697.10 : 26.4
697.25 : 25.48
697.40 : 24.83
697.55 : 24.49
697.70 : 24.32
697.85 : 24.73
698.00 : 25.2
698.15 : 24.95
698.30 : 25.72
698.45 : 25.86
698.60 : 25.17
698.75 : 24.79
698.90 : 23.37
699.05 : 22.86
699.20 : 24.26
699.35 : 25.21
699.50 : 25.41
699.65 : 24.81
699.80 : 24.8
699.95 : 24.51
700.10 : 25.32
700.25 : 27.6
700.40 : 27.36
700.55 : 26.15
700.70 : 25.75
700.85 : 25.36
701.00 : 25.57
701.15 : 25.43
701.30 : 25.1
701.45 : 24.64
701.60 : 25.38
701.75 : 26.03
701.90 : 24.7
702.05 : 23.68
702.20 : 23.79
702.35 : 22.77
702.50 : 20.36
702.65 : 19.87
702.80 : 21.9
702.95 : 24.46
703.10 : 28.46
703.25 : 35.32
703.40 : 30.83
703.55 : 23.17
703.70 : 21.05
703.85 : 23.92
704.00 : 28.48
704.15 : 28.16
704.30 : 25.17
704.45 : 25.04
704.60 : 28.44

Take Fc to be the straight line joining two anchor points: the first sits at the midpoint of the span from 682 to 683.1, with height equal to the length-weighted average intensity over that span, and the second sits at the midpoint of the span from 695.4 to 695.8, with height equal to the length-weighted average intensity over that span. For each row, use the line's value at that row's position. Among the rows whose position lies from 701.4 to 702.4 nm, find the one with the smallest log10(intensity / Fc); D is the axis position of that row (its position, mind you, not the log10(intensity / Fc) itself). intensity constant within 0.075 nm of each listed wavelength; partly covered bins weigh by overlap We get 702.35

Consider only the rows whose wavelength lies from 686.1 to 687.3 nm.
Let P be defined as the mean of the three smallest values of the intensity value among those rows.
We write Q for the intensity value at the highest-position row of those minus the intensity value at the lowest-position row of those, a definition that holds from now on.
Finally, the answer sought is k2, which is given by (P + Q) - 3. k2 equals 23.1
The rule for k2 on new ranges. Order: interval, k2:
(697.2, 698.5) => 21.9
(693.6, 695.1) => 17.8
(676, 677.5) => 22.5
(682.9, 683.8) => 23.0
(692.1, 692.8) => 21.6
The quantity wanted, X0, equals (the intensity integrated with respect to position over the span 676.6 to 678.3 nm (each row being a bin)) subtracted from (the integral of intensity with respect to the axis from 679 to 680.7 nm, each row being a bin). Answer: -0.1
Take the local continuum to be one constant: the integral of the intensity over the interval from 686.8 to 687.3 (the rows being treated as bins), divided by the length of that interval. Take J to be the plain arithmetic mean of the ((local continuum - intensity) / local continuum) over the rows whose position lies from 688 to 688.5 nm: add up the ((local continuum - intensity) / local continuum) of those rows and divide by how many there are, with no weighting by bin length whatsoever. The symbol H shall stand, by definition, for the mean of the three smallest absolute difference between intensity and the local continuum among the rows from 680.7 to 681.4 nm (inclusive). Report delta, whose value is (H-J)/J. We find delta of -172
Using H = 1.1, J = -0.01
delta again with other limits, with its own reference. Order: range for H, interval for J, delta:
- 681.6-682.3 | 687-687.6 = 51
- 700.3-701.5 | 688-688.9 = -343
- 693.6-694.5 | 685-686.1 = 41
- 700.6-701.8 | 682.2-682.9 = 16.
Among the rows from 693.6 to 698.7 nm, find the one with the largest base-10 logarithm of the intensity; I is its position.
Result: 695.45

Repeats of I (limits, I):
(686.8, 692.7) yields 690.20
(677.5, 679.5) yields 678.95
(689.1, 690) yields 689.60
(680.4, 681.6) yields 681.35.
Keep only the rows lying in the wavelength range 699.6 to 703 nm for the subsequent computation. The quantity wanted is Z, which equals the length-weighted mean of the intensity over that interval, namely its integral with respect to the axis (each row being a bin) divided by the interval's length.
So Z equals 24.6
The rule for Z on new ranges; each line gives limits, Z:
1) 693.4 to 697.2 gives 24.8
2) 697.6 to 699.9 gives 24.8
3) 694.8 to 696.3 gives 24.4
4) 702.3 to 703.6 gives 25.3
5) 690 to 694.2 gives 26.8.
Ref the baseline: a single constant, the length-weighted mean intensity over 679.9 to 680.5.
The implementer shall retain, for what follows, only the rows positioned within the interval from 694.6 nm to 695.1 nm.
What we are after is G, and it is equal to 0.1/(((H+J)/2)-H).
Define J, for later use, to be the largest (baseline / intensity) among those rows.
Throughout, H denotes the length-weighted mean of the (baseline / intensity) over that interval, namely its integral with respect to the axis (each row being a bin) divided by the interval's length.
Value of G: 5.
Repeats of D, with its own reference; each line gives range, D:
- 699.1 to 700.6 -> 699.20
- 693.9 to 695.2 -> 695.00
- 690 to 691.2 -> 690.65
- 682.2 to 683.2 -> 682.85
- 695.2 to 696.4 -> 696.05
